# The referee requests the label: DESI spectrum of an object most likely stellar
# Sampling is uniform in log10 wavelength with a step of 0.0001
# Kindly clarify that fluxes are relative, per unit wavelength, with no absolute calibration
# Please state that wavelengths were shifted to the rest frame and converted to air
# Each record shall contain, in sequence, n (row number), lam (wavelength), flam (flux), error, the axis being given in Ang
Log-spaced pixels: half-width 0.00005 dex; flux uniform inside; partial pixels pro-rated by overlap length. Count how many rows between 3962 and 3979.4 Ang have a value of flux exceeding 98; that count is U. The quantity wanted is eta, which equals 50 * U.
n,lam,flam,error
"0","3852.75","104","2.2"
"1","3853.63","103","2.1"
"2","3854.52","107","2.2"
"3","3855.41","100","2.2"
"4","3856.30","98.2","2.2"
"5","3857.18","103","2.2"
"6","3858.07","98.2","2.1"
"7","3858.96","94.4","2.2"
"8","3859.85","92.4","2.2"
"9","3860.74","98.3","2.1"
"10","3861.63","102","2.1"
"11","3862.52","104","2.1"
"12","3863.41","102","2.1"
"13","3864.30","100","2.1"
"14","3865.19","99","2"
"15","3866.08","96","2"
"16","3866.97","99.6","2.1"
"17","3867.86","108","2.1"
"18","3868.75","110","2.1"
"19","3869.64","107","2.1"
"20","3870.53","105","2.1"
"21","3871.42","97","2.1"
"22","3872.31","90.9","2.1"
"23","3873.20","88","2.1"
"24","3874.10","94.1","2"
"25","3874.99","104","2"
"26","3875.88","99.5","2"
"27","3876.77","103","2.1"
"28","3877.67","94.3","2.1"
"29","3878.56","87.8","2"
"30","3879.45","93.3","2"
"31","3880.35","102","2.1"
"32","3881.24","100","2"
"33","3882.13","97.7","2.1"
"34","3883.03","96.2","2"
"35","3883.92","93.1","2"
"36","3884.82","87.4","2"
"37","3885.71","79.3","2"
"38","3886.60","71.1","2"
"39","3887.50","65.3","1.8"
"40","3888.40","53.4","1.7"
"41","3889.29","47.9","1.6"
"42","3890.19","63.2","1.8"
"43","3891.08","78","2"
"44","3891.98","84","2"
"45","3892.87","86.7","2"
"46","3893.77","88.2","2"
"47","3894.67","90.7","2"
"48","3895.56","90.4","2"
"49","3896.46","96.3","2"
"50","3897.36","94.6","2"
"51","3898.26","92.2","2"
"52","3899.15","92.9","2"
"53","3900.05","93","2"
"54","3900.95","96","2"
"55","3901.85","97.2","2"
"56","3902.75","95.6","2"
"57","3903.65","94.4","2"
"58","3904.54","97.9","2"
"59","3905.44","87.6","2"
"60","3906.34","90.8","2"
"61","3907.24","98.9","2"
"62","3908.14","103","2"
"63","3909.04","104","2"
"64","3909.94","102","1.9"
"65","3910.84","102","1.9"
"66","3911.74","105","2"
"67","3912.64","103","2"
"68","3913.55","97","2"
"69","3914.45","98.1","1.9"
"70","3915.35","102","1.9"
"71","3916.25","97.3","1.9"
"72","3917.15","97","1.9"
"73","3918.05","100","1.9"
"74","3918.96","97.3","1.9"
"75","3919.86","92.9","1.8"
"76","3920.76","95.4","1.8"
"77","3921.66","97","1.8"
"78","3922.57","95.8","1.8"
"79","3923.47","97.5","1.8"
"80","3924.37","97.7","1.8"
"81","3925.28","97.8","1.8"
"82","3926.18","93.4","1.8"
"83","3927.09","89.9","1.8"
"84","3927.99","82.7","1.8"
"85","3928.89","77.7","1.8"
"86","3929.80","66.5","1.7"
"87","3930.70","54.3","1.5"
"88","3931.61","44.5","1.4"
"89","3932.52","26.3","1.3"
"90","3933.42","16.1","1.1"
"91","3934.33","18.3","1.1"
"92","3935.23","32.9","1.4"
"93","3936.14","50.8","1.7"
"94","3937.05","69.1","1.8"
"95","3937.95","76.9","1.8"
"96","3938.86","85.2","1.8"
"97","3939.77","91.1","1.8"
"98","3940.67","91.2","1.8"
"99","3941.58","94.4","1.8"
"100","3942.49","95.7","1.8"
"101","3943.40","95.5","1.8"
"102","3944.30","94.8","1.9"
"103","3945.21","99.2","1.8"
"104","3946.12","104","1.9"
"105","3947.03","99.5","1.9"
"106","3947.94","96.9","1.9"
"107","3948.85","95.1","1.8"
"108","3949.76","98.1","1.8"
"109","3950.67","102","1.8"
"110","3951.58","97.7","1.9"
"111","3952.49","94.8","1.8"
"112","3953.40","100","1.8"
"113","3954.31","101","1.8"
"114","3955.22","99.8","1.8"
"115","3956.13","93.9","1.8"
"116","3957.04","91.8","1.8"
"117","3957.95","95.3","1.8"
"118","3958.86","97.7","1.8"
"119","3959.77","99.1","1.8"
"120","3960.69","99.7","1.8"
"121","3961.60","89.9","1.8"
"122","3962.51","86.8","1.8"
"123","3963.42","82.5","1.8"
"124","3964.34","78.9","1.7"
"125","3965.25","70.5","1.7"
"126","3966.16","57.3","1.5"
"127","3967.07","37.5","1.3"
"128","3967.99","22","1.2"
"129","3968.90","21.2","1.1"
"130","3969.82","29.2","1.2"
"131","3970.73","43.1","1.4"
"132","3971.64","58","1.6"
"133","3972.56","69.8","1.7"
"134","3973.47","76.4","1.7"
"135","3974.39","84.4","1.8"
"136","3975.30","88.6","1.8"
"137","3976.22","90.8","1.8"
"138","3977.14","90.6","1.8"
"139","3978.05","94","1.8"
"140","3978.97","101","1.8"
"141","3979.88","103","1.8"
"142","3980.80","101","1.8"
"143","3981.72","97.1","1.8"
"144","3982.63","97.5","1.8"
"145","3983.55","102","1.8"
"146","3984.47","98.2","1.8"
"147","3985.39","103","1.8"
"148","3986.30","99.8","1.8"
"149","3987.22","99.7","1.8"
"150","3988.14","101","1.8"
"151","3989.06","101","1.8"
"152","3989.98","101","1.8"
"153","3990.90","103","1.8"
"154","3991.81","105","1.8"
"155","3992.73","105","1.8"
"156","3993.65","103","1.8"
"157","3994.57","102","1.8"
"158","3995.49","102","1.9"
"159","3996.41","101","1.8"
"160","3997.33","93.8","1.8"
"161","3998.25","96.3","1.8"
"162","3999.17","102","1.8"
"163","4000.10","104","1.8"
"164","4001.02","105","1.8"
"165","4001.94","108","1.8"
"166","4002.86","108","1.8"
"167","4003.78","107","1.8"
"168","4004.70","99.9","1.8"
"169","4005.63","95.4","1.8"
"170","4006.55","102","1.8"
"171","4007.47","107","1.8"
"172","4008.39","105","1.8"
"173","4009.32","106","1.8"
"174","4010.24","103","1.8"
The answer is 50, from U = 1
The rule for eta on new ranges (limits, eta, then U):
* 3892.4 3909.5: 150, 3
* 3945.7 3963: 450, 9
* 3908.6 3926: 400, 8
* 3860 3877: 700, 14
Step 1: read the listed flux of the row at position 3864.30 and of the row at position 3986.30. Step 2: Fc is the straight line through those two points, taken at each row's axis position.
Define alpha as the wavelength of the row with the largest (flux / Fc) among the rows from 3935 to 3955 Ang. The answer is 3946.12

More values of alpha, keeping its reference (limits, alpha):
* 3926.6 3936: 3927.09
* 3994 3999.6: 3999.17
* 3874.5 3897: 3874.99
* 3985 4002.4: 4001.94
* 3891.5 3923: 3911.74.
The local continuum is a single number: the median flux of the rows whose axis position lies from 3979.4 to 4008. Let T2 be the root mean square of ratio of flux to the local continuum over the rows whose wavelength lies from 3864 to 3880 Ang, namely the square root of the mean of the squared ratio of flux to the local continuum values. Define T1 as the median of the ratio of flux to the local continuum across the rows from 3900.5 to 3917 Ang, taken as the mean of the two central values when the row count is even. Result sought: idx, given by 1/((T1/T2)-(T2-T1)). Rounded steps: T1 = 0.96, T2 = 0.97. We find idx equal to 1.0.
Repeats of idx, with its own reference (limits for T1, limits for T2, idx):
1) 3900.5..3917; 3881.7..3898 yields 0.7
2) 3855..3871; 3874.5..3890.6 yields 0.8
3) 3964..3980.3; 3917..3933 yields 1.4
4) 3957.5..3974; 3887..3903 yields 1.3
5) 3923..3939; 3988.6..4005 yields 2.4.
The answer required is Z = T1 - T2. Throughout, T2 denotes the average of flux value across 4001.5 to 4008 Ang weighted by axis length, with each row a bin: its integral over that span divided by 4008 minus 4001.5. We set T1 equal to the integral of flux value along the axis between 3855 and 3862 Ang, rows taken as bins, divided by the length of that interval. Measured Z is -6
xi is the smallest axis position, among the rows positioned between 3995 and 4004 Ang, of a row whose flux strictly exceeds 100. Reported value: 3995.49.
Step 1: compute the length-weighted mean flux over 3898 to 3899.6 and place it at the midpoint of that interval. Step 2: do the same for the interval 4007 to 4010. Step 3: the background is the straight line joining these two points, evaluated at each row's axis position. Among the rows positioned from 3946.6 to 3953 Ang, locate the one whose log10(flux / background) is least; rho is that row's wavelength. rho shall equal 3952.49 Ang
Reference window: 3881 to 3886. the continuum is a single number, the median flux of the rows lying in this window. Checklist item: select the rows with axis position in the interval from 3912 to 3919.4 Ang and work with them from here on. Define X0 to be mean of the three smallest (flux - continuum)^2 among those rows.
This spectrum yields 6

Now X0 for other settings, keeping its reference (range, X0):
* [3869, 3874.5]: 7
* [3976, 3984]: 5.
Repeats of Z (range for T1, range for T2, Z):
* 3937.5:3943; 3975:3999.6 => -10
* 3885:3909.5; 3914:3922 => -11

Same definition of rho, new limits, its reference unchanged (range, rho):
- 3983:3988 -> 3984.47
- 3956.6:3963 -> 3962.51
